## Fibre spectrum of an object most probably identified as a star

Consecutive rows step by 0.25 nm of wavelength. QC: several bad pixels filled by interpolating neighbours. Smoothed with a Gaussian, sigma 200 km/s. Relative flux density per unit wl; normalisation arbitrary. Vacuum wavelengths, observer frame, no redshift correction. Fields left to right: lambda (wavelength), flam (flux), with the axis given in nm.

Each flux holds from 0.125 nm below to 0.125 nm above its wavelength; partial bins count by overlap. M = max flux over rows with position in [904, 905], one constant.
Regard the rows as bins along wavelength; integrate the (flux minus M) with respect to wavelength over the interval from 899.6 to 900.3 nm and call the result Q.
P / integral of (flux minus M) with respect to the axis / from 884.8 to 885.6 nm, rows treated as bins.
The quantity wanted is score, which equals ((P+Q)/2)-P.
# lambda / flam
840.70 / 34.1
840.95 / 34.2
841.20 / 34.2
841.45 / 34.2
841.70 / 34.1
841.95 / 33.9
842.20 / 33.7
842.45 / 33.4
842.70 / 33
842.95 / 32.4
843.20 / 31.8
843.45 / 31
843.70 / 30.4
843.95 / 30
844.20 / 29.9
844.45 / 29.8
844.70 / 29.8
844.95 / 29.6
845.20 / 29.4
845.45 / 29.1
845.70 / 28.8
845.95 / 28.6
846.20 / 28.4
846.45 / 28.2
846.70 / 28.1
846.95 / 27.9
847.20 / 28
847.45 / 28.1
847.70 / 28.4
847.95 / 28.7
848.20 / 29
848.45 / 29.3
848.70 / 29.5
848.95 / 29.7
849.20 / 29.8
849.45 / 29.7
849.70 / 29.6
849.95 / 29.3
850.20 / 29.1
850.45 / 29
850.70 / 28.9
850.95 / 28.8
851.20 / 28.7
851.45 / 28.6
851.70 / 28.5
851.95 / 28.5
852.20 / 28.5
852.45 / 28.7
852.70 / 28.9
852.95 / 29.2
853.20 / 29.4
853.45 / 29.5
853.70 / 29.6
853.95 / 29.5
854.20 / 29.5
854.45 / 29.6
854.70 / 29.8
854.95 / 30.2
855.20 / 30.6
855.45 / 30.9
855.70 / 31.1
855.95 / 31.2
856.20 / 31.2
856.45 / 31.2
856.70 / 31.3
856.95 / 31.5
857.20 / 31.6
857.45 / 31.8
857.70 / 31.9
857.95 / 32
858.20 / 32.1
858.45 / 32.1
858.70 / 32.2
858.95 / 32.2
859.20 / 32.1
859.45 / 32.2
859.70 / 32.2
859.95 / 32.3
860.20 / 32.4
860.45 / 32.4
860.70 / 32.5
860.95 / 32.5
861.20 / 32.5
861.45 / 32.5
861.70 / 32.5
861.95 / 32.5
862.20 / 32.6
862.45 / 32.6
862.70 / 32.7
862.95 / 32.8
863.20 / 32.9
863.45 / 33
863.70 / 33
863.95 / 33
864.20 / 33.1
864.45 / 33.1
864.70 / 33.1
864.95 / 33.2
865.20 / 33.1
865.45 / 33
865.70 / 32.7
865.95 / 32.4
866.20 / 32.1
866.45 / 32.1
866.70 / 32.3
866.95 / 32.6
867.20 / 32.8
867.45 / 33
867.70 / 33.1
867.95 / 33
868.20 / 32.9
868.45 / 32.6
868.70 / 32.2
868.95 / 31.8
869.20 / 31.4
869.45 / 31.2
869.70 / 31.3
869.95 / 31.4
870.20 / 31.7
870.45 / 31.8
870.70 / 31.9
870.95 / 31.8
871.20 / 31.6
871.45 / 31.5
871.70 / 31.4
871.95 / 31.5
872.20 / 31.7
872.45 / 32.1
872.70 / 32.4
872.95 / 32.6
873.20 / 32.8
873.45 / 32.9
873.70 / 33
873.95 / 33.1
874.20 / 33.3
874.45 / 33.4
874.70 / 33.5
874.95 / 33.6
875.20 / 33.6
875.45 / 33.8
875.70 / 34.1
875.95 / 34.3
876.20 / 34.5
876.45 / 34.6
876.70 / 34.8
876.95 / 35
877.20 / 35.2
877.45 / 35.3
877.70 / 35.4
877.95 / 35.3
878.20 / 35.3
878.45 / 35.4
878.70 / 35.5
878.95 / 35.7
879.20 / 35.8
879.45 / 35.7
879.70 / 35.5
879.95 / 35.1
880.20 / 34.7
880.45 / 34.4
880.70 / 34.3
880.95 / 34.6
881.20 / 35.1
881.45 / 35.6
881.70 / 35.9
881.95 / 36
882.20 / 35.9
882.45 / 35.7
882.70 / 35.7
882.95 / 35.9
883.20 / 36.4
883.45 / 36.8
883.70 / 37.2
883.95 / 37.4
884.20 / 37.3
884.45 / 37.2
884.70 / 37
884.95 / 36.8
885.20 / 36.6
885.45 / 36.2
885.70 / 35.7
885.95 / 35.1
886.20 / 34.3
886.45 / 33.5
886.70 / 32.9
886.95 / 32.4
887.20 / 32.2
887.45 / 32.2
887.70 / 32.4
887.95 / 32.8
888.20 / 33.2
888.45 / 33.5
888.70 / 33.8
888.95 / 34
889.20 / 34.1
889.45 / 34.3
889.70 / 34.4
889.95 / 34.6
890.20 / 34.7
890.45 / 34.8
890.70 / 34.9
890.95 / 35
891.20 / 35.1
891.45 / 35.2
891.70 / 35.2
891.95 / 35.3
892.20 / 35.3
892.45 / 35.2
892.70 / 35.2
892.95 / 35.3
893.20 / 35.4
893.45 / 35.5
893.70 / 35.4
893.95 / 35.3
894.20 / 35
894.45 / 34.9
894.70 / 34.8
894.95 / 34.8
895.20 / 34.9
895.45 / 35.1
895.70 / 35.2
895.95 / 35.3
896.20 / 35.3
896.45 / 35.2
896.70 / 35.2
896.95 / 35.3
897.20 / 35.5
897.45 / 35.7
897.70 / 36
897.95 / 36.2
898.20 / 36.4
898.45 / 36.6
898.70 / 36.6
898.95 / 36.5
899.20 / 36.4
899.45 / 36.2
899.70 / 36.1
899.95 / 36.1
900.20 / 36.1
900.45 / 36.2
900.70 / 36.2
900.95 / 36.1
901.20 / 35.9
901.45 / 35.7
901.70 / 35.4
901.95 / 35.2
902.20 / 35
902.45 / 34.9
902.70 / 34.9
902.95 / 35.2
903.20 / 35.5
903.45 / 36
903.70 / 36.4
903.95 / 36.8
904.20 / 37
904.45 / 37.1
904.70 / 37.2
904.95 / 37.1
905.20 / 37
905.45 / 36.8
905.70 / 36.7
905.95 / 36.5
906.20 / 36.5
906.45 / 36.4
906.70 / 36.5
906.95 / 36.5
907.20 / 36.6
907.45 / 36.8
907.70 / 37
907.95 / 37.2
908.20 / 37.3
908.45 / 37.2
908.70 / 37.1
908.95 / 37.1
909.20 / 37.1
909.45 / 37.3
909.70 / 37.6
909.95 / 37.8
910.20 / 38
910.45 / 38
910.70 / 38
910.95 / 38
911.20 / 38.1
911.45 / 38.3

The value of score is -0.1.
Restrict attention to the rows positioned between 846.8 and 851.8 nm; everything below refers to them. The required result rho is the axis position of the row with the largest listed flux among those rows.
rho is 849.20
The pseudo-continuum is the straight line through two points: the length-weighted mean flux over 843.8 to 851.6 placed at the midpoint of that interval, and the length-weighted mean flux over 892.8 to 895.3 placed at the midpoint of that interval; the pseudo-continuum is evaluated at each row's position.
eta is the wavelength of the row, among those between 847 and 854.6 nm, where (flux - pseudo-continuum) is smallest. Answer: 852.20 nm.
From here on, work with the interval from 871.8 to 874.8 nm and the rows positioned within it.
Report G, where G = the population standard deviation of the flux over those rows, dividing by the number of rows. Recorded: 0.63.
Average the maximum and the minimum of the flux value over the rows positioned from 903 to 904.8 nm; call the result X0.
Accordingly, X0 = 36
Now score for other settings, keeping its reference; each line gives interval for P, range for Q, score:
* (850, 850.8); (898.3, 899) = 3.0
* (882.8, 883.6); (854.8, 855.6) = -2.3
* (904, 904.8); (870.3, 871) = -1.8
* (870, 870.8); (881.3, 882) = 1.7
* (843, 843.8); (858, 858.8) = 0.4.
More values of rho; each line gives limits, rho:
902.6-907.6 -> 904.70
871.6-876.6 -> 876.45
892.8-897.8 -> 897.70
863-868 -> 864.95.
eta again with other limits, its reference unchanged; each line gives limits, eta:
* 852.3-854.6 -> 852.45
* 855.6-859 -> 855.70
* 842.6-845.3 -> 845.20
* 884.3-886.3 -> 886.20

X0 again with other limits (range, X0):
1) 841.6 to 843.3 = 33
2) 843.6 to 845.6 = 30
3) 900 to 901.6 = 36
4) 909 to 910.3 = 38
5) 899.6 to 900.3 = 36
